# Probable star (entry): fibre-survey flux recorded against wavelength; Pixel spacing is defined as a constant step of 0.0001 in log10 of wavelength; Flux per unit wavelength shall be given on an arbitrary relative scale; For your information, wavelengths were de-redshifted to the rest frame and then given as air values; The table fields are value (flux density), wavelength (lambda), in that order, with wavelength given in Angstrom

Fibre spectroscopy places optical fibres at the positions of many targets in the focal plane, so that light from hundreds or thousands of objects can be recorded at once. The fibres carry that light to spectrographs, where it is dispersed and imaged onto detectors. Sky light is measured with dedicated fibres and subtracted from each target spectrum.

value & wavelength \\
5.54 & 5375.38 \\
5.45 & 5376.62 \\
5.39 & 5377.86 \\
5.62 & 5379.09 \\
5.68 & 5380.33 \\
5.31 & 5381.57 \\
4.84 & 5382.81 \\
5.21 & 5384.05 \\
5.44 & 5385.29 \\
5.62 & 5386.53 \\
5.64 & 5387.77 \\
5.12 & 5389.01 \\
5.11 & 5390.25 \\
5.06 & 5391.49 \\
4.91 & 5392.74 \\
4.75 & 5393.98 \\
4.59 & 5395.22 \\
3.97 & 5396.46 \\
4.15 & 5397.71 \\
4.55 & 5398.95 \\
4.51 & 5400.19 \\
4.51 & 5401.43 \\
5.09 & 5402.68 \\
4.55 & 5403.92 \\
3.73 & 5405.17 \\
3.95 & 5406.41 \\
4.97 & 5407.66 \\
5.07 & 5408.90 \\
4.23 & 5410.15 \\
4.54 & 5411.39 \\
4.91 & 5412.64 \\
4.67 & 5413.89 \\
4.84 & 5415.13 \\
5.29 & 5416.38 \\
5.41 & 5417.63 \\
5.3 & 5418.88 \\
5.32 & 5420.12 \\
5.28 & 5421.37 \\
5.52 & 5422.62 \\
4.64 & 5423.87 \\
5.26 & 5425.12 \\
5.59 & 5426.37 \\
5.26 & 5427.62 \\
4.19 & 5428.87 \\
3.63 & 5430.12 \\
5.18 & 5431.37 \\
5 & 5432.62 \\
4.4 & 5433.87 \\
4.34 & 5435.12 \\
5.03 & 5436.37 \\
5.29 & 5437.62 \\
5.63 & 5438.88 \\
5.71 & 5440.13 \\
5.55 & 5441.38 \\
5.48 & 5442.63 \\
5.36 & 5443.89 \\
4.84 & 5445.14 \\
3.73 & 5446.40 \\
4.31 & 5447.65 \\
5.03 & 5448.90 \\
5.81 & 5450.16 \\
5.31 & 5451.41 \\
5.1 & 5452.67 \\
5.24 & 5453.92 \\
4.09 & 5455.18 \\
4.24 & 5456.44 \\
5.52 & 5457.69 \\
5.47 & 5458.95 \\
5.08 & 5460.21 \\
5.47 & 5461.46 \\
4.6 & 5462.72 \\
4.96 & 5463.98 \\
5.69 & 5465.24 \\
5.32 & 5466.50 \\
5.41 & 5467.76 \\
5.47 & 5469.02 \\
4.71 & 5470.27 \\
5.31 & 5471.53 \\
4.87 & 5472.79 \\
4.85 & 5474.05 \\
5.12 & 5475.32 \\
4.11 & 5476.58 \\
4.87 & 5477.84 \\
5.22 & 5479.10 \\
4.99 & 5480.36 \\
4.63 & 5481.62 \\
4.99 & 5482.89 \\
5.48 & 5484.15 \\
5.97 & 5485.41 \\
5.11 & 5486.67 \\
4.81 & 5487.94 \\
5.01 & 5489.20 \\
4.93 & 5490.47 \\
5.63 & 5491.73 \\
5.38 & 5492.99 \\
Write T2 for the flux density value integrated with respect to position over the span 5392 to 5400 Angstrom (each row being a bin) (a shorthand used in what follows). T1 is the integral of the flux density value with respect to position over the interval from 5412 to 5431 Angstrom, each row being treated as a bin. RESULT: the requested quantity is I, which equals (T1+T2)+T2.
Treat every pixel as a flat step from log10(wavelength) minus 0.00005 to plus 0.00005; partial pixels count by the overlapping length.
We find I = 167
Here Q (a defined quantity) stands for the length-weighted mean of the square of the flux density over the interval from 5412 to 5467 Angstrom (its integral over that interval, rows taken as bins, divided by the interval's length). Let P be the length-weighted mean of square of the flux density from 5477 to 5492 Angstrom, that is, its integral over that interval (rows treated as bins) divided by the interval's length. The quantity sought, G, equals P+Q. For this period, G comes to 52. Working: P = 26.3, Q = 26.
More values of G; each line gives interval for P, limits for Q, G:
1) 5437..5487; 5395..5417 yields 47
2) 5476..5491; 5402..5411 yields 46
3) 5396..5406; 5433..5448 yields 45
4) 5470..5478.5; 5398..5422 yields 46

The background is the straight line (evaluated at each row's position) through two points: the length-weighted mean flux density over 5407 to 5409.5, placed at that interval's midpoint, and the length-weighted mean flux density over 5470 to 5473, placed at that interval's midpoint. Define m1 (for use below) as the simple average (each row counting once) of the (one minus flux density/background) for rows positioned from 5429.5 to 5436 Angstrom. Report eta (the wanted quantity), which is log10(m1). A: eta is -1.00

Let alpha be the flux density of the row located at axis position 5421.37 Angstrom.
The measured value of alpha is 5.28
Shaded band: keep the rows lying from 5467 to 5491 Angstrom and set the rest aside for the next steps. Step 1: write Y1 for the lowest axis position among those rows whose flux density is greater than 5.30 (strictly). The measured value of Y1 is 5467.76 Angstrom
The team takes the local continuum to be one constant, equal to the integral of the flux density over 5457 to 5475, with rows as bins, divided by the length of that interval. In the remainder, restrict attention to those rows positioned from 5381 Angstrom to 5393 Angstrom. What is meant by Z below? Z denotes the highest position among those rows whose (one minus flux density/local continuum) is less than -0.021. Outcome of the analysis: 5387.77 Angstrom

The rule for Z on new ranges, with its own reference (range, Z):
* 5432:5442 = 5441.38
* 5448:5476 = 5471.53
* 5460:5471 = 5469.02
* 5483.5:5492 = 5491.73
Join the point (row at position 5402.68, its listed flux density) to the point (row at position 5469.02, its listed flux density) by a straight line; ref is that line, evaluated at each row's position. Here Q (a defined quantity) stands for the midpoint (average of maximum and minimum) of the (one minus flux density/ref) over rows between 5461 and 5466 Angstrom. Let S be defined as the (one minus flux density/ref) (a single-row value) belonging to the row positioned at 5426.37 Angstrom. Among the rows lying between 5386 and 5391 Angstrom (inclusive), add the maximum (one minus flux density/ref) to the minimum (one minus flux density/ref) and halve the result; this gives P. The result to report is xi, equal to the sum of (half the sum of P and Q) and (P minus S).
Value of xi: -0.01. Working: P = -0.07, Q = 0.05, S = -0.07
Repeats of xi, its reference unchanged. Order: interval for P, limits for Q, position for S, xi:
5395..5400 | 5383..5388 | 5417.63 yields 0.23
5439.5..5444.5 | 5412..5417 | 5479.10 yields -0.10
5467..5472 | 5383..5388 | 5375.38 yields 0.18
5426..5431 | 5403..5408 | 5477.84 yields 0.14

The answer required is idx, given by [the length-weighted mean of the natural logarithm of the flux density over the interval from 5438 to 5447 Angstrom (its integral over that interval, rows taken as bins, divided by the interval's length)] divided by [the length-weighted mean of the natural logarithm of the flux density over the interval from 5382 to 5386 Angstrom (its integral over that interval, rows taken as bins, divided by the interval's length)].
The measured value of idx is 1.00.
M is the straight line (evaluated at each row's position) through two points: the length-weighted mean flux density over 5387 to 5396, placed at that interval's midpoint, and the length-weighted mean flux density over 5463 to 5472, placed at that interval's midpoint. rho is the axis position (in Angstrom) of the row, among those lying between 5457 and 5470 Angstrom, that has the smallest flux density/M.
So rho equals 5462.72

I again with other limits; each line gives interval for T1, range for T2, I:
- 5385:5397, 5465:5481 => 222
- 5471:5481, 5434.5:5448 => 185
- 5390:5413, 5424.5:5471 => 574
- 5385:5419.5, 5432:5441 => 257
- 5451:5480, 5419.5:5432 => 271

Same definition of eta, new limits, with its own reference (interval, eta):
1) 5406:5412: -1.04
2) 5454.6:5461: -1.60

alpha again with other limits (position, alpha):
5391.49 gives 5.06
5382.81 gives 4.84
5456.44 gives 4.24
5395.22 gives 4.59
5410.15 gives 4.23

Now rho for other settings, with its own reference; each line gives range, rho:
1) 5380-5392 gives 5382.81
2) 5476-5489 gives 5476.58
